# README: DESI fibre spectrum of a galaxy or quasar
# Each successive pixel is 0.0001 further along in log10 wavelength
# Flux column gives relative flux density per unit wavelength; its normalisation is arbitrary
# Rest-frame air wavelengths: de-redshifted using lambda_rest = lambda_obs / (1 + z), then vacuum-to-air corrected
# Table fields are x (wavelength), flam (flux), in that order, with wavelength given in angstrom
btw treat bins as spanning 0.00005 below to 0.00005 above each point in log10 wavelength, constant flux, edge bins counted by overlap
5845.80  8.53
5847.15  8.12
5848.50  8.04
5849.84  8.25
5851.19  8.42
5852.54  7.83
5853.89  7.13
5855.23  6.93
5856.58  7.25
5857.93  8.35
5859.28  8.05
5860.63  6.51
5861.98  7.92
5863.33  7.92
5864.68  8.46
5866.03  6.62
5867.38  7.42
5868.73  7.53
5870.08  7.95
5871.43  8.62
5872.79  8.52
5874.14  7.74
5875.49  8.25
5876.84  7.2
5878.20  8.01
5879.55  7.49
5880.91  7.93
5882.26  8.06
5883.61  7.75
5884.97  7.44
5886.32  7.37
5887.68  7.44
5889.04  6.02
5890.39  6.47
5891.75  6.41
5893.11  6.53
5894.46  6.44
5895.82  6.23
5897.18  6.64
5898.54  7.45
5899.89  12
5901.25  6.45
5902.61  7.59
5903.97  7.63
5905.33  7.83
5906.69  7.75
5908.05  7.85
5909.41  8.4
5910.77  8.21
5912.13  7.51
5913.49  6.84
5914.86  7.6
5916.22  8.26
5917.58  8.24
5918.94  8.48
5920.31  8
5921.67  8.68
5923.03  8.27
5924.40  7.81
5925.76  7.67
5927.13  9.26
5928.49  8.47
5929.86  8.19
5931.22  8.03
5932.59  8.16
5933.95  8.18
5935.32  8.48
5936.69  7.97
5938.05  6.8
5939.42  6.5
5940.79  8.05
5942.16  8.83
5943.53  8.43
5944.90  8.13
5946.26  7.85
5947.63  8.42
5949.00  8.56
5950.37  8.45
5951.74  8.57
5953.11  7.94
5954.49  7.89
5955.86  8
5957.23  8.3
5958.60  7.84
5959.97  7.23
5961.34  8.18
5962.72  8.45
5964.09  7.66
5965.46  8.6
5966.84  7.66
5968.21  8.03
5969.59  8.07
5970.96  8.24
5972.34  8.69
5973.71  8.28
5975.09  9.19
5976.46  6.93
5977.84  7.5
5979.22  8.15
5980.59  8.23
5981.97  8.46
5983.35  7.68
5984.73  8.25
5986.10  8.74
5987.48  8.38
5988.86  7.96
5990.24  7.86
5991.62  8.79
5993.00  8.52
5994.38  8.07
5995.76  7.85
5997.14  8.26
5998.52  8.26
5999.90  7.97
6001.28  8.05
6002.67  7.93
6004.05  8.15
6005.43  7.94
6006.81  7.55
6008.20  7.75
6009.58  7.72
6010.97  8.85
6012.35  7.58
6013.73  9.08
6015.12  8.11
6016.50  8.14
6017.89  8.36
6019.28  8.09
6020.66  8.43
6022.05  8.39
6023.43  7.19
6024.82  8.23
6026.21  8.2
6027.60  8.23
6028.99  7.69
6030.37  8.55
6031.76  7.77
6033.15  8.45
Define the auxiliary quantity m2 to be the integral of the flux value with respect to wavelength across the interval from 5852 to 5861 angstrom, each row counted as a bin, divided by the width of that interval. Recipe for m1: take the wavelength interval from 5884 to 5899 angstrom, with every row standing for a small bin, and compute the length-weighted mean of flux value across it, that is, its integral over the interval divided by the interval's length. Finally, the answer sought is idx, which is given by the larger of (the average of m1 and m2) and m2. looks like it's 7.46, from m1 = 6.8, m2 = 7.5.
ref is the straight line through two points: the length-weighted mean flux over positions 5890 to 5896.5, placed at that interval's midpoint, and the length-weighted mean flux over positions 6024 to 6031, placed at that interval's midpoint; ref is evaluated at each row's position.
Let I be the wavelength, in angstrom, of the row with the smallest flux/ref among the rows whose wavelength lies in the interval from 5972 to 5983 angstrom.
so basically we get 5976.46 angstrom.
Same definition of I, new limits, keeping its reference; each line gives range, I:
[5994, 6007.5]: 6006.81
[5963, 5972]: 5966.84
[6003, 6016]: 6012.35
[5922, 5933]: 5925.76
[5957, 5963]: 5959.97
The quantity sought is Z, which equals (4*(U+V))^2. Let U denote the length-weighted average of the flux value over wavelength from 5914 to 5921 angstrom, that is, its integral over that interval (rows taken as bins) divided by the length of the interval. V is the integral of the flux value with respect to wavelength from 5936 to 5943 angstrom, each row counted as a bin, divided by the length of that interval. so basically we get 3956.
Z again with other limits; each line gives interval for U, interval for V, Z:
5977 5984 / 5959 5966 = 4089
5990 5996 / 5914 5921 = 4279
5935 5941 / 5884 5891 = 3340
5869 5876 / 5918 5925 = 4317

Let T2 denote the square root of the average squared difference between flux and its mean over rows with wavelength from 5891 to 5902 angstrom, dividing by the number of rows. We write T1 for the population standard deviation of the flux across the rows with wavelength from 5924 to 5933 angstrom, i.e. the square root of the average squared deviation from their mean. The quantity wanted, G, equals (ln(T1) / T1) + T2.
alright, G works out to 0.3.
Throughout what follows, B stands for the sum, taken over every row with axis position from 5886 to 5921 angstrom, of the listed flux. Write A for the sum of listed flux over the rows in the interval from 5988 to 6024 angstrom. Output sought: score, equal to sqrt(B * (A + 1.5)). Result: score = 204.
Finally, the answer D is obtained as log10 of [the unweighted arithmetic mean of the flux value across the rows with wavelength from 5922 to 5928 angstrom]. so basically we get 0.917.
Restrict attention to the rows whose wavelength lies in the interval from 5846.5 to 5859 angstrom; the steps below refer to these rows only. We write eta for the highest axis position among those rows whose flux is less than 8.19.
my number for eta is 5856.58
